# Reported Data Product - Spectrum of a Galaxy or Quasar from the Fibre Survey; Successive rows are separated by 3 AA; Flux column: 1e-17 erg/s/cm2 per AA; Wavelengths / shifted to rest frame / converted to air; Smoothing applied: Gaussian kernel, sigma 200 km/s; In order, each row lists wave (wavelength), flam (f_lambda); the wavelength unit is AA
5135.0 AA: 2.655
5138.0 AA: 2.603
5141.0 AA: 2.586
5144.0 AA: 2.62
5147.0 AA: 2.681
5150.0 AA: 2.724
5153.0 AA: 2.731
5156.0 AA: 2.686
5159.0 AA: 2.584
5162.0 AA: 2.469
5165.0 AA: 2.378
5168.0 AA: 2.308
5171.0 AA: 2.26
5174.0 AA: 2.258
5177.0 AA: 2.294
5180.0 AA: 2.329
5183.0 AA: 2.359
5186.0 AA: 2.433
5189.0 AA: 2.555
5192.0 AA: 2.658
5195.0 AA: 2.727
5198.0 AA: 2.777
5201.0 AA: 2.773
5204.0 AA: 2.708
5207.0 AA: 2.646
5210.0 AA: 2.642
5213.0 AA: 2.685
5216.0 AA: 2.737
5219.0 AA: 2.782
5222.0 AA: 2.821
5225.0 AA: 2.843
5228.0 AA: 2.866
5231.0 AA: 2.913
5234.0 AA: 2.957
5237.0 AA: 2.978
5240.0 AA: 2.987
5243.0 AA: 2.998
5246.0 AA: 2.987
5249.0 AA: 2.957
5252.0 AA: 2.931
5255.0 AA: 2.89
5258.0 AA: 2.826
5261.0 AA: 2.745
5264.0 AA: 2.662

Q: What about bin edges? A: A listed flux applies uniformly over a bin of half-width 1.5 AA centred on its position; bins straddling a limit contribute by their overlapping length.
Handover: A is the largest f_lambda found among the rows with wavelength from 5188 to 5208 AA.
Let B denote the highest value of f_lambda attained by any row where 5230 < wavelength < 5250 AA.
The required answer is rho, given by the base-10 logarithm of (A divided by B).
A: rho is -0.03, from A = 2.777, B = 2.998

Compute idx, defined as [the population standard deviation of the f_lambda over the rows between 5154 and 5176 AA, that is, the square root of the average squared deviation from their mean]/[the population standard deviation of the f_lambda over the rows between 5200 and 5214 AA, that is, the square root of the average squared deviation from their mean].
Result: 3.22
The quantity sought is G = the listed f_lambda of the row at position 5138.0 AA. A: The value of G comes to 2.603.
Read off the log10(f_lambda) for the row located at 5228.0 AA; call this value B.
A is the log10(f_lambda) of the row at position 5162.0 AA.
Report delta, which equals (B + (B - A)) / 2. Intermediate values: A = 0.39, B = 0.457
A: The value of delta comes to 0.26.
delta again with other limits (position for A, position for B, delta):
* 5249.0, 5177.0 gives 0.13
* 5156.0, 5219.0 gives 0.23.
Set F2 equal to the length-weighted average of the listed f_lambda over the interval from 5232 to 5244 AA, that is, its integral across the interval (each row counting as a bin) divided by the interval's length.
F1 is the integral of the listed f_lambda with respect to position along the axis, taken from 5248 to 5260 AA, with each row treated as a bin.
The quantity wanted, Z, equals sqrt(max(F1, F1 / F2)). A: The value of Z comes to 5.89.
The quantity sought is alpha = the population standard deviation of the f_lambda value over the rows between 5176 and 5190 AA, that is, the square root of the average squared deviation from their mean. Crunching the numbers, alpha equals 0.093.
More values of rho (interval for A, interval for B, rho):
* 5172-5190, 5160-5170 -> 0.01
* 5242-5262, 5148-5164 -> 0.04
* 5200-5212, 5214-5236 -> -0.03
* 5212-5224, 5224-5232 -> -0.01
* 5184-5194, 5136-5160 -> -0.01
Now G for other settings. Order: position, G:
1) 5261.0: 2.745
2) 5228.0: 2.866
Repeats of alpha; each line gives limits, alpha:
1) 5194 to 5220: 0.051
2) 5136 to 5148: 0.036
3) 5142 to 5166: 0.119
